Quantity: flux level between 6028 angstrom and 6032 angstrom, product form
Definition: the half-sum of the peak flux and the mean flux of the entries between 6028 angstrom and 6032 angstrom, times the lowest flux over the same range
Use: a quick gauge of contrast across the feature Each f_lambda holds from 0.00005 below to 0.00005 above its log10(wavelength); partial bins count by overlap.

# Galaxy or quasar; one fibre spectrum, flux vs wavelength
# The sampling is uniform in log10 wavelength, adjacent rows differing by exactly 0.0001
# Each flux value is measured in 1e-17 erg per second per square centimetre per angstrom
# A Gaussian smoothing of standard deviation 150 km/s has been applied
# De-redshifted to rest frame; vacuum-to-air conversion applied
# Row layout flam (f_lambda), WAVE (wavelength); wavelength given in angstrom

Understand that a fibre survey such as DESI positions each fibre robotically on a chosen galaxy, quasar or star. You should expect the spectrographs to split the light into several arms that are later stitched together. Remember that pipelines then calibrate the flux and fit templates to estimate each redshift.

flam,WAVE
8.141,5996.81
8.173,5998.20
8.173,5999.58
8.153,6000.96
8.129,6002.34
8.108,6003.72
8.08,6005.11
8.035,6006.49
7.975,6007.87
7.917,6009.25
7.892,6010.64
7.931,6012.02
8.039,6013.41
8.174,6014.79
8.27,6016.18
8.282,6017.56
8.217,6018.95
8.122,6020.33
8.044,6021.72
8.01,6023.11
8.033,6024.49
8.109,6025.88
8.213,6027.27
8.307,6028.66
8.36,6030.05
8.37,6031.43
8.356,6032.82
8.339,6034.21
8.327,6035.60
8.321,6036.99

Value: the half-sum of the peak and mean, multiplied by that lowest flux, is 69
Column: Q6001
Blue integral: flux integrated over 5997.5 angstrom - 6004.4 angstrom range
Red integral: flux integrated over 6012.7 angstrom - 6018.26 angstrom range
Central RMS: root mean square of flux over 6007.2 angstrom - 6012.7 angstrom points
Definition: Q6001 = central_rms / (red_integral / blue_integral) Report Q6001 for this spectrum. 10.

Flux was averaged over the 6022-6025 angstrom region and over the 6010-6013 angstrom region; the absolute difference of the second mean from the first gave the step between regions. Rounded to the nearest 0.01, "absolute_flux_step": 0.11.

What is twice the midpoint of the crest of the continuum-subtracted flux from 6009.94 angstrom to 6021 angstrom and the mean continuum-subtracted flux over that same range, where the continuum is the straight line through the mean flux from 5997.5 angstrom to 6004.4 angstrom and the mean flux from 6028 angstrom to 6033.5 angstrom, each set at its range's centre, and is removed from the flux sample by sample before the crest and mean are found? -0.11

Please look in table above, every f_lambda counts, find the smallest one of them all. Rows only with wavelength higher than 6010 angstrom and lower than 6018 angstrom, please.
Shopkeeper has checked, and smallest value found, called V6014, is 7.892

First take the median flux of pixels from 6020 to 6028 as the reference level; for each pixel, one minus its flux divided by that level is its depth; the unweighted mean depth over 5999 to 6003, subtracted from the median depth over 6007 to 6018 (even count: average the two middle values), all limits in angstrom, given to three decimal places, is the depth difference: 0.018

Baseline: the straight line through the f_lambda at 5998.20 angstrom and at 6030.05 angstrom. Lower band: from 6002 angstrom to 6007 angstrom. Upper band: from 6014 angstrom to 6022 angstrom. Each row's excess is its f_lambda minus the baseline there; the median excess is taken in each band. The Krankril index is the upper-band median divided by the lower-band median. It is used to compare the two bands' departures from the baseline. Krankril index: 0.8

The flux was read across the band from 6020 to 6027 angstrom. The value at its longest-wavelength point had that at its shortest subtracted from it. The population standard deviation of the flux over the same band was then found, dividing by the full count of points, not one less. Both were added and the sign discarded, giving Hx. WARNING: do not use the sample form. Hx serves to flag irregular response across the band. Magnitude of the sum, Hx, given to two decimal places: 0.03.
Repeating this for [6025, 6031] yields 0.35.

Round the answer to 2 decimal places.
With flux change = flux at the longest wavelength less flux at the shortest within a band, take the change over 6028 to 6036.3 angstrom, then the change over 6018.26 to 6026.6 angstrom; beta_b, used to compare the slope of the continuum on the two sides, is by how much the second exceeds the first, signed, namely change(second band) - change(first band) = -0.13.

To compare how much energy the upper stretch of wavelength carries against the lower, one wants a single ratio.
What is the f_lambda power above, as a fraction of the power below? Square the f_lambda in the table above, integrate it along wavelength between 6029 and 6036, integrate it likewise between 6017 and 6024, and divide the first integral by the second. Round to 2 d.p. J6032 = 1.06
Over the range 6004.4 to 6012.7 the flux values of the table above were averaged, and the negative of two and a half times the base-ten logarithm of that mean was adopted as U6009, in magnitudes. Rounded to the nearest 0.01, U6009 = -2.25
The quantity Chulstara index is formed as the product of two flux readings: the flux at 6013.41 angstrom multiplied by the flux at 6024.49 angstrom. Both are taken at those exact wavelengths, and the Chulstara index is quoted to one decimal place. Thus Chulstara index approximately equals 64.6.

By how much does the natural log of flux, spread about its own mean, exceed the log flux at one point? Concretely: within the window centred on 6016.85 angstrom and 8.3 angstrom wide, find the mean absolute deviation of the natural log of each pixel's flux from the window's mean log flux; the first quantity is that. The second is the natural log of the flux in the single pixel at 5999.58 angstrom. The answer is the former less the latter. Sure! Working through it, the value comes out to -2.092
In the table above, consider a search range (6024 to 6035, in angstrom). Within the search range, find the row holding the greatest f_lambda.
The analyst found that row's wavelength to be 6031.43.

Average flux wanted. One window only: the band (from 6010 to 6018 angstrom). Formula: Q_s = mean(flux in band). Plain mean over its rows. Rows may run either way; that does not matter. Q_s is 8.10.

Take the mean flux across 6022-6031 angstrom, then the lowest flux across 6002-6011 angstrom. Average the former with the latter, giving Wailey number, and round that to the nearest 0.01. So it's 8.03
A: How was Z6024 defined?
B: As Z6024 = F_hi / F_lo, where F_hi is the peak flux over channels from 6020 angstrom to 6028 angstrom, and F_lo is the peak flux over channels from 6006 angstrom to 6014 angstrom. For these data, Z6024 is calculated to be 1.022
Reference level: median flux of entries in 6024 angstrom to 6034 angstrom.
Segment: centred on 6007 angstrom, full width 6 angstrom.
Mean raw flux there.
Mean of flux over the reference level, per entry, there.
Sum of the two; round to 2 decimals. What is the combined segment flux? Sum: 8.97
